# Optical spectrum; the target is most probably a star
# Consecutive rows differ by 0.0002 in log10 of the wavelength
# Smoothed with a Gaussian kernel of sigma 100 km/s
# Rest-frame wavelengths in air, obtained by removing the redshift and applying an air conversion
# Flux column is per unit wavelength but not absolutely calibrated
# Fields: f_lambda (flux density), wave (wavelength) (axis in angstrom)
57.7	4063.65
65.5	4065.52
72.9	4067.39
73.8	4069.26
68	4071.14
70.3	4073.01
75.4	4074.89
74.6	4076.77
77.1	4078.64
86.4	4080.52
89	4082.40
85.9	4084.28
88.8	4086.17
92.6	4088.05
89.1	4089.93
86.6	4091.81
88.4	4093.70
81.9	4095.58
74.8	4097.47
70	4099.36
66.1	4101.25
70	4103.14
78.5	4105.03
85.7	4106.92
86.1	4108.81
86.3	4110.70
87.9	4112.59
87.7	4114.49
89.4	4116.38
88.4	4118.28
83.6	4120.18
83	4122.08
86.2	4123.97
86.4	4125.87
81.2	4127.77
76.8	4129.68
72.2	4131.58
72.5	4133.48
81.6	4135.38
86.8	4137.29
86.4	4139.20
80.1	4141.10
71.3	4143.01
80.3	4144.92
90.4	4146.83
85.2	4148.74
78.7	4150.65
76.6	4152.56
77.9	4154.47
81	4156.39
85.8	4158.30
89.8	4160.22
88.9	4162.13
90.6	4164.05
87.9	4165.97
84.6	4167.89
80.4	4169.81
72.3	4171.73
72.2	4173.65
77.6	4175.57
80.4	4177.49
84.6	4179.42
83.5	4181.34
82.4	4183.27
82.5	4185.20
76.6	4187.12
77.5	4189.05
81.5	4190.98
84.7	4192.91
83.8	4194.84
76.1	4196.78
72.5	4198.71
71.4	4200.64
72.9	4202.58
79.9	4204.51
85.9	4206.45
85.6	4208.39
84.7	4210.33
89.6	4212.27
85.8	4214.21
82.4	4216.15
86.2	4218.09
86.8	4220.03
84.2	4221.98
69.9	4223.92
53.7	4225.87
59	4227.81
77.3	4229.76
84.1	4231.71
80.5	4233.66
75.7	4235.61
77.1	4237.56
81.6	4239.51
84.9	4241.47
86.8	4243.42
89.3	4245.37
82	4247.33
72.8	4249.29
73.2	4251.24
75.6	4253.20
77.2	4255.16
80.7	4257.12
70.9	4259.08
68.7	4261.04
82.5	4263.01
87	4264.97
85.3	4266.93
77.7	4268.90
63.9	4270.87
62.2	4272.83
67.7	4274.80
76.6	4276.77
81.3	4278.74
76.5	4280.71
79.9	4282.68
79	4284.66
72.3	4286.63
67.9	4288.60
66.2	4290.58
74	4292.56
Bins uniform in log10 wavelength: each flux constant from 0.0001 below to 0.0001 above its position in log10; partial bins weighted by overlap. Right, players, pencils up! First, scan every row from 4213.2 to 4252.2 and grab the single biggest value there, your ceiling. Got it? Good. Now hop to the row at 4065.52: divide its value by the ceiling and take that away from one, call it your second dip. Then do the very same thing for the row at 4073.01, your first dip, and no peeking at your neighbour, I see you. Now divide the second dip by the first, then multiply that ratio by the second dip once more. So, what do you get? 0.33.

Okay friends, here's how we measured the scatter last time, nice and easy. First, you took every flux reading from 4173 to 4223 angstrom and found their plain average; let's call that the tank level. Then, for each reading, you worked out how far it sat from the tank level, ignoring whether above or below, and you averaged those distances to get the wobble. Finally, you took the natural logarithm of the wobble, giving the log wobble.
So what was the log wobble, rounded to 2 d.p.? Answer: 1.44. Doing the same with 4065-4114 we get 2.03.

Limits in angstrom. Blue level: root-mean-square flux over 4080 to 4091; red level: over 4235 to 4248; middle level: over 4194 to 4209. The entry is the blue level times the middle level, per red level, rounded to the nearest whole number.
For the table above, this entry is 84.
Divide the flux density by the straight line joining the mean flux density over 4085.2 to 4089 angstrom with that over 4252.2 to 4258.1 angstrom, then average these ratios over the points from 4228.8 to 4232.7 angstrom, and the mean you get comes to 1.01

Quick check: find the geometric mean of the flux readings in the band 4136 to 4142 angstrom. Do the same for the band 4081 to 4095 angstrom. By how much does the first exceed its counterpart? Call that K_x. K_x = -4.2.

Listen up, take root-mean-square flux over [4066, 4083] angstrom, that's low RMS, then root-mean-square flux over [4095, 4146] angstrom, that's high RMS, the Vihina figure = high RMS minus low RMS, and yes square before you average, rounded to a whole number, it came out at 4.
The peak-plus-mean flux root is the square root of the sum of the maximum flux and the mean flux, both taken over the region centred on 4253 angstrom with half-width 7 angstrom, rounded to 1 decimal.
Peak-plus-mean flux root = 12.6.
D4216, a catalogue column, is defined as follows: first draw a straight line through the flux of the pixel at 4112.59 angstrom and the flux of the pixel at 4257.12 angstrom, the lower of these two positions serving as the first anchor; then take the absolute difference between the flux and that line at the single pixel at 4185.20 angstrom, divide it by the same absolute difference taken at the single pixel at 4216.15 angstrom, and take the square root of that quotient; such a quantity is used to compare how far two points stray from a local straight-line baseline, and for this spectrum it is 2.3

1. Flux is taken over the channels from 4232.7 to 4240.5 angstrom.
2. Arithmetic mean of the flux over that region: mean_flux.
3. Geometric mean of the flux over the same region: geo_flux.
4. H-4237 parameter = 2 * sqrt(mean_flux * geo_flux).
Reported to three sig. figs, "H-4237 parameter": 157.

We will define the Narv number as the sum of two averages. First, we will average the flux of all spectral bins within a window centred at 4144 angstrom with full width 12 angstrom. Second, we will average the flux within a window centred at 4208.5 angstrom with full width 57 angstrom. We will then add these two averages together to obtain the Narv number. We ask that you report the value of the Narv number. 161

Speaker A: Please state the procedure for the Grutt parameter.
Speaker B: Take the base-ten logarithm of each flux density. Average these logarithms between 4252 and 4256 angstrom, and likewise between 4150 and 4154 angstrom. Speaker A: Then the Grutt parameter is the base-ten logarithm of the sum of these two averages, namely 0.577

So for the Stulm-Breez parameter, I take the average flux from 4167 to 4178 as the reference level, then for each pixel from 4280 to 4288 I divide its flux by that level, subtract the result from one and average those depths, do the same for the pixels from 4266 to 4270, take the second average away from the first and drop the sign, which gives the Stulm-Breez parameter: 0.06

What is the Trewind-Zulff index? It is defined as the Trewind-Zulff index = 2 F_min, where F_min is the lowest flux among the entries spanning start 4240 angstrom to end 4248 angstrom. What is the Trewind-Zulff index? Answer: 164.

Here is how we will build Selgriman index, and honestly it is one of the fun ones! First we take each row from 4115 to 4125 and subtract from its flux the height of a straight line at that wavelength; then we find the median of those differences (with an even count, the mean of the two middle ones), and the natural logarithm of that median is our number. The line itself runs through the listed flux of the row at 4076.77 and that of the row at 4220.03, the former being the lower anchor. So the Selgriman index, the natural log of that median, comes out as 2.0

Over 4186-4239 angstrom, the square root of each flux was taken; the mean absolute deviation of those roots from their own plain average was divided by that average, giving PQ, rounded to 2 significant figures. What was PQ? 0.041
